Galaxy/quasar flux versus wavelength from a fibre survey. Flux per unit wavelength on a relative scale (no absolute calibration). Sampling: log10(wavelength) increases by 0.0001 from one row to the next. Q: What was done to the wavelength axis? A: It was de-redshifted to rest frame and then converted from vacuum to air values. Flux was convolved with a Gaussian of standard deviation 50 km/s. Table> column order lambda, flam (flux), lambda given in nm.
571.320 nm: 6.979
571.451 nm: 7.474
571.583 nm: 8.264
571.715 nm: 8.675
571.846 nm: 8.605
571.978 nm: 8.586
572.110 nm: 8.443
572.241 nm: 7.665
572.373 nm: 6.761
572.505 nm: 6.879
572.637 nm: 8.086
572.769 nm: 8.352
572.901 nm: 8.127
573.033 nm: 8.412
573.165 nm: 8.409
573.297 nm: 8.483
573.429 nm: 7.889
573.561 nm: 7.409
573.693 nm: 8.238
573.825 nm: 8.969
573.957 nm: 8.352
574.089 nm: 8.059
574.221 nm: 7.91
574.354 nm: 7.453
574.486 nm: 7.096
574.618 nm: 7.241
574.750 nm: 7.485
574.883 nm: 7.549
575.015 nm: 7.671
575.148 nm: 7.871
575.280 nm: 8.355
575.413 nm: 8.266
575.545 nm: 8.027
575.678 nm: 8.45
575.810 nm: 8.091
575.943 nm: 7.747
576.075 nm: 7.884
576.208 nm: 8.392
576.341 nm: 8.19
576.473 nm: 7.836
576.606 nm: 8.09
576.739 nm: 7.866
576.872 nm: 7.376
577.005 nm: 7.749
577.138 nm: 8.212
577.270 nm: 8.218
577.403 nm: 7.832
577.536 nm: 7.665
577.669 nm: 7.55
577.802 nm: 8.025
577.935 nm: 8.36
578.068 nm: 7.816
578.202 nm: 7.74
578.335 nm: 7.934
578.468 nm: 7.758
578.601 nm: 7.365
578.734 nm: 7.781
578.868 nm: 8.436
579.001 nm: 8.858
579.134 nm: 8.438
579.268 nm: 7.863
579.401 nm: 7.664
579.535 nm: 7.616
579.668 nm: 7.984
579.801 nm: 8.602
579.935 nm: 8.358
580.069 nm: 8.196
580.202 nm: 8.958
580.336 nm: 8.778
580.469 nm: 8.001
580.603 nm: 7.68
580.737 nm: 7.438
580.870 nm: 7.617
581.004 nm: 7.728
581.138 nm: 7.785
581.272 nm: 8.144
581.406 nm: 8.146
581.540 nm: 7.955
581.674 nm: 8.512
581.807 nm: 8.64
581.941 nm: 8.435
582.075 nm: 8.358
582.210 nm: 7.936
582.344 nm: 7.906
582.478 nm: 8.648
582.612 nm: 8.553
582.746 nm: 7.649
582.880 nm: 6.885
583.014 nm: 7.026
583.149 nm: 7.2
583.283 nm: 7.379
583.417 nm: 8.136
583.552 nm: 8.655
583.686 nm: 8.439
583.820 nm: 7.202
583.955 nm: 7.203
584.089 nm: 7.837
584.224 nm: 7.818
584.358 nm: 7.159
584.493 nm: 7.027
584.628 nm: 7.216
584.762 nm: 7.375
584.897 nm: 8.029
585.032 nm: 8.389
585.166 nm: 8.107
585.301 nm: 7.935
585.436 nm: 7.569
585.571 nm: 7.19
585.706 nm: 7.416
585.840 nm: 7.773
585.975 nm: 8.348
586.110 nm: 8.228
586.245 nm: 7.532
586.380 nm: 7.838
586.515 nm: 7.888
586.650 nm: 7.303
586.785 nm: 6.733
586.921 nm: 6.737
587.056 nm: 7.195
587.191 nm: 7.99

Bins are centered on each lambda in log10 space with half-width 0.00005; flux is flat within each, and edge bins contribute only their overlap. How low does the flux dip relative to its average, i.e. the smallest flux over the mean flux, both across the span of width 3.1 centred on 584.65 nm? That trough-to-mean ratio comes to 0.91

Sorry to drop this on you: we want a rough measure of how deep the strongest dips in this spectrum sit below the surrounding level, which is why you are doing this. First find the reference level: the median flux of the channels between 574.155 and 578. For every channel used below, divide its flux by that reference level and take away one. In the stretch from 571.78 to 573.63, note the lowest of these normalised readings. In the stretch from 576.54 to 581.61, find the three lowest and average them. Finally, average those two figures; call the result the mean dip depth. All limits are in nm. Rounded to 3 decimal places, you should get -0.101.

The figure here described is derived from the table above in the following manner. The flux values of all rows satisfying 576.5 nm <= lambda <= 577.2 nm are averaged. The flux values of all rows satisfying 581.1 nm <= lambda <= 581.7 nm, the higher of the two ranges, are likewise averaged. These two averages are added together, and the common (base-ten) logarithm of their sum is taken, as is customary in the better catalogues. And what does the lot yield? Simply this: 1.20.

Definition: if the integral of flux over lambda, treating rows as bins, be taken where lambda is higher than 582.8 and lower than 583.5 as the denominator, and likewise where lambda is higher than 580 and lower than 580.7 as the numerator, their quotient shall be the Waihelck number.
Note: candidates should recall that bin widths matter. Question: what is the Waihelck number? 1.13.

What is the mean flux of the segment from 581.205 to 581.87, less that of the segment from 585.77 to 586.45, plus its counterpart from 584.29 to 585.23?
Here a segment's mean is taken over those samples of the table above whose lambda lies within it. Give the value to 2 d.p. 7.95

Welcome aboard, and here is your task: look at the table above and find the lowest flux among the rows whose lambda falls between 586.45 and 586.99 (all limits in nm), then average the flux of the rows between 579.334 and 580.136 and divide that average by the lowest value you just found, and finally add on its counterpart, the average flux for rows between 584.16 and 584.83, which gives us 8.52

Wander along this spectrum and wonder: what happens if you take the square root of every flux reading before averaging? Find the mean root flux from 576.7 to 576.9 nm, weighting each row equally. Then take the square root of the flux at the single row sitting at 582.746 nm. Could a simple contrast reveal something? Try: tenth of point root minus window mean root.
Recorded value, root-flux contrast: -2.48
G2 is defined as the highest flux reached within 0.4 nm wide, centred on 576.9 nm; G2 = 7.866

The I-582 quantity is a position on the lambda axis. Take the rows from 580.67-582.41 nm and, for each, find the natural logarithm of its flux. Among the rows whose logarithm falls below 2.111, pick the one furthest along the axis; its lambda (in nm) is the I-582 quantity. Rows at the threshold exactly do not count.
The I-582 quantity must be 582.344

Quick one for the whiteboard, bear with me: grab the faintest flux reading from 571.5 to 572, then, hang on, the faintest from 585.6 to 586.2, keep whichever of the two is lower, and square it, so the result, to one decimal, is 55.0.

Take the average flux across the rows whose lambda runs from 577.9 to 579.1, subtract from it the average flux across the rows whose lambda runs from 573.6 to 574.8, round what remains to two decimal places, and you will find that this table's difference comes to 0.14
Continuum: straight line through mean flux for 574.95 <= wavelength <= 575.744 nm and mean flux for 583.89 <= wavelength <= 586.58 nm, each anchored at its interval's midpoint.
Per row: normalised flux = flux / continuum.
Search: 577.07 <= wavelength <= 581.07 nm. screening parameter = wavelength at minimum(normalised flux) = 578.601 nm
